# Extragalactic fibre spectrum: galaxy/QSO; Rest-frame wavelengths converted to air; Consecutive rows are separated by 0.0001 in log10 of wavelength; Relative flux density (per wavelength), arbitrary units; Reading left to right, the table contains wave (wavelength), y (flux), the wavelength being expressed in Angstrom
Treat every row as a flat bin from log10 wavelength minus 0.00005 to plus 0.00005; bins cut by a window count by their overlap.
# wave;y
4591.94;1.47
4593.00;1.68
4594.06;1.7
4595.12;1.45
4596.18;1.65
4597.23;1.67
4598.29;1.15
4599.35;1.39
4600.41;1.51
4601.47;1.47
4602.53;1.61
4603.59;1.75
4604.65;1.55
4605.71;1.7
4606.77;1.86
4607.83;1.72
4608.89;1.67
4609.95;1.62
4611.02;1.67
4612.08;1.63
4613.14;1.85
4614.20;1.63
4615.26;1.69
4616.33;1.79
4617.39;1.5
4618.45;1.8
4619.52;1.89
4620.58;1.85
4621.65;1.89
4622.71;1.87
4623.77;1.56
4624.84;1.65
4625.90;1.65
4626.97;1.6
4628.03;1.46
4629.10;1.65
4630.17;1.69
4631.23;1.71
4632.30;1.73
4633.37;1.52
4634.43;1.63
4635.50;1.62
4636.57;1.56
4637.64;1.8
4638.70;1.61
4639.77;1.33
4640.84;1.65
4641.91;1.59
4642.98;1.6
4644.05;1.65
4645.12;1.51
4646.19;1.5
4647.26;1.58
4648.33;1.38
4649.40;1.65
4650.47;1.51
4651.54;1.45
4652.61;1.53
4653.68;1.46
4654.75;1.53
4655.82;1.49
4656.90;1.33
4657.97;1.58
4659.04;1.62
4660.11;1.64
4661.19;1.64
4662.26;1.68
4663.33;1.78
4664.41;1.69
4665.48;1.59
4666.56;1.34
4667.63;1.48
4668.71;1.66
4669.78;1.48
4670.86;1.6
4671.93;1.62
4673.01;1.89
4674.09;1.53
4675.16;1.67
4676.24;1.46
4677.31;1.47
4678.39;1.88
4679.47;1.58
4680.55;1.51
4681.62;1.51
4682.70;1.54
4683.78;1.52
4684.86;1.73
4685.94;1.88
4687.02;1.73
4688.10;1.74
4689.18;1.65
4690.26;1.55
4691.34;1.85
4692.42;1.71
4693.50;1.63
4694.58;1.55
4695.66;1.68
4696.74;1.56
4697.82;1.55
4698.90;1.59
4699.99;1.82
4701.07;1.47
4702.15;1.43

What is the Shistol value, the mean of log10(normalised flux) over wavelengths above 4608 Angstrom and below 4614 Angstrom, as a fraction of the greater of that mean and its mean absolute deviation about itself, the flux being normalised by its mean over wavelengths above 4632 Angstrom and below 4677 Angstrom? 1.0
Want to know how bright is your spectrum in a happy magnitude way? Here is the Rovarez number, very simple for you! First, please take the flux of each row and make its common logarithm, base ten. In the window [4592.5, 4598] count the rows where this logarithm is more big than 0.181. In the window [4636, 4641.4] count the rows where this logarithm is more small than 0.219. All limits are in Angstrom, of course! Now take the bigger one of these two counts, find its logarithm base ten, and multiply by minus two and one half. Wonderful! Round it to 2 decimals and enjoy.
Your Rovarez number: -1.51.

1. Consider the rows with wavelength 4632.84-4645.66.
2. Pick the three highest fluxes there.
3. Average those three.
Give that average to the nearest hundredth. 1.70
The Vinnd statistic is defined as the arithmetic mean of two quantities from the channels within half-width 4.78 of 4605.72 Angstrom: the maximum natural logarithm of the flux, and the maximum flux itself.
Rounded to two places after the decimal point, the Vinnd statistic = 1.24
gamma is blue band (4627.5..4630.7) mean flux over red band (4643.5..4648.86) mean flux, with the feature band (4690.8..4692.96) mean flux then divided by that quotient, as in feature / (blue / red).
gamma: 1.70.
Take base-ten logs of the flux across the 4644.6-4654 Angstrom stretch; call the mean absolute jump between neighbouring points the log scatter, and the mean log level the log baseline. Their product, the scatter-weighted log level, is 0.0058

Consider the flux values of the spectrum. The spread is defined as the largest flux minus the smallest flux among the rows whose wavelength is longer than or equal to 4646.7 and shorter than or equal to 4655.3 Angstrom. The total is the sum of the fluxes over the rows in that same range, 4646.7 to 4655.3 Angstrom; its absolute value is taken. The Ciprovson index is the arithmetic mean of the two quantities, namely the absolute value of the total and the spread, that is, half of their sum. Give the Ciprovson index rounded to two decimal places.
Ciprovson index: 6.18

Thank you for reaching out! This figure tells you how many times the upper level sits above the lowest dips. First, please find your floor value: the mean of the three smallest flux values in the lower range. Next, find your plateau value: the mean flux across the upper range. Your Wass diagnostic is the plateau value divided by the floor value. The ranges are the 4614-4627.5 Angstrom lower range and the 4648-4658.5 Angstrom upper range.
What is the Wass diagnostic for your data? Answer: 0.96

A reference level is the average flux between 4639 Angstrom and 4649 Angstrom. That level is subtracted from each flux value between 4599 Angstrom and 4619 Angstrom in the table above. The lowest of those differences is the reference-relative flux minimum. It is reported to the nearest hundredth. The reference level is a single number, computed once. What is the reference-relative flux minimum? -0.14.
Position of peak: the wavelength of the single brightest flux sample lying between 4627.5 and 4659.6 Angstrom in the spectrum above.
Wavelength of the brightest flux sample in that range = 4637.64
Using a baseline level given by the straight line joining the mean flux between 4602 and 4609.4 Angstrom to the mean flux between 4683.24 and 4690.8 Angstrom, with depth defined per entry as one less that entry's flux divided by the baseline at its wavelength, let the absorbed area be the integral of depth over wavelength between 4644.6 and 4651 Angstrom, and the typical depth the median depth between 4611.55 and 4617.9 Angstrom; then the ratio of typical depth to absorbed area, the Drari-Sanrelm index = 0.031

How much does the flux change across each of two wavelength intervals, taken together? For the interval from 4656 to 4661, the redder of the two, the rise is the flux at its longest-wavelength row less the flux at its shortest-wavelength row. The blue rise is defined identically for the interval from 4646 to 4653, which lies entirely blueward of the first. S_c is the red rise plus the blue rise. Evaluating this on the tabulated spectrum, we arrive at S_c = 0.3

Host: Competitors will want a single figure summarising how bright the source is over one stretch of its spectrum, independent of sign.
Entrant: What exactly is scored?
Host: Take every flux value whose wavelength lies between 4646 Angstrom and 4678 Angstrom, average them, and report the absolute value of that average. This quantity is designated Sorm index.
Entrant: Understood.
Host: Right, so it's 1.56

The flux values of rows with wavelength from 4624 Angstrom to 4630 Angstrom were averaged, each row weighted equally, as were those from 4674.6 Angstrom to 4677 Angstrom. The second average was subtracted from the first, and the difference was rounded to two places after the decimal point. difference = 0.04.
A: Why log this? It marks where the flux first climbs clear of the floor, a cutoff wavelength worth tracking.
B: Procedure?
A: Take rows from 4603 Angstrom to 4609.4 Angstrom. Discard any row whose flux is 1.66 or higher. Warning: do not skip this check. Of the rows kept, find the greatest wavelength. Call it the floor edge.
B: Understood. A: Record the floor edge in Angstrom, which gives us 4604.65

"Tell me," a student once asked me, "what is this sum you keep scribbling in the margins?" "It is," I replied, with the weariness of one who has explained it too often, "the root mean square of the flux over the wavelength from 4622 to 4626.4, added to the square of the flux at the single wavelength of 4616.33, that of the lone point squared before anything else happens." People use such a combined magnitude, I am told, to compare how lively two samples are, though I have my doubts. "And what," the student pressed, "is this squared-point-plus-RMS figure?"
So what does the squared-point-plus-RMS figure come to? 4.9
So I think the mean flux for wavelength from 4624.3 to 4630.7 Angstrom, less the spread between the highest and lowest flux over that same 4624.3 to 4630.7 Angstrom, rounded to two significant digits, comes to 1.4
